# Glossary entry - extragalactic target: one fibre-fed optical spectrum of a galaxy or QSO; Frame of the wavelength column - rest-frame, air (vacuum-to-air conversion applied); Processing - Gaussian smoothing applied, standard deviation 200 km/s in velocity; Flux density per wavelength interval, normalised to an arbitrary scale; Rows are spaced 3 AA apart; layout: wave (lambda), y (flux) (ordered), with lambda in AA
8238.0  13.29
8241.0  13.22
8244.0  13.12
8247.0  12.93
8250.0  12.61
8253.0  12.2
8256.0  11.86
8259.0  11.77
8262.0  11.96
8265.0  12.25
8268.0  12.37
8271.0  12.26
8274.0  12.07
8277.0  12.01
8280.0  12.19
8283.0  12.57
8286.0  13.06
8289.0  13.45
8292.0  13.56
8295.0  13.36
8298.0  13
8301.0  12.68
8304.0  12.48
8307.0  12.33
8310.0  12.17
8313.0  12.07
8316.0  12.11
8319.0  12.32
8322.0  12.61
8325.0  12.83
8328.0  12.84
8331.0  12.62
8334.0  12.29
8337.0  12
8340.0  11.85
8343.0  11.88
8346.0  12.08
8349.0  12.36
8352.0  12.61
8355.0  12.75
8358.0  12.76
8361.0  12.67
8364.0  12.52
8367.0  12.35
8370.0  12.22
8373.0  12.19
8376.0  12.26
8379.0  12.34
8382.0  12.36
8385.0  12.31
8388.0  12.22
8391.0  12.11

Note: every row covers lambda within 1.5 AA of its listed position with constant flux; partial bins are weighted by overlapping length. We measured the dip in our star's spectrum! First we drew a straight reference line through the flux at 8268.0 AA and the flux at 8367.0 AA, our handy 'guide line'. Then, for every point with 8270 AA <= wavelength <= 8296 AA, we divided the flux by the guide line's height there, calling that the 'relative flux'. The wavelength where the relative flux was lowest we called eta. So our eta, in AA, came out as 8277.0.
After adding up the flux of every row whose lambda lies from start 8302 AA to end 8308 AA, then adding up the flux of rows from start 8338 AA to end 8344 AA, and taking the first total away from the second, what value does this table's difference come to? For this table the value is -1.1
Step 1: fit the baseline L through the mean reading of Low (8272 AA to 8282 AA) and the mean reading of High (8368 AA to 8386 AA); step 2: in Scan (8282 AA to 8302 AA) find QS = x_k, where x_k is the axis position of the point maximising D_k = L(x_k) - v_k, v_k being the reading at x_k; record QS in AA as 8283.0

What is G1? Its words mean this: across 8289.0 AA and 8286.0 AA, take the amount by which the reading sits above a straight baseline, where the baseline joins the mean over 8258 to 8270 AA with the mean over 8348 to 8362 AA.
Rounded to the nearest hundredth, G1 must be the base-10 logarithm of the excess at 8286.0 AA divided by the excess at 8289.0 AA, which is -0.16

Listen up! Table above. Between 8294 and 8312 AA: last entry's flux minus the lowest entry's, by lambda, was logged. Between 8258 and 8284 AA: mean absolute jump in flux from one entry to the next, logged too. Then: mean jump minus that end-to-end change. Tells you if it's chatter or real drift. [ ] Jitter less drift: 1.4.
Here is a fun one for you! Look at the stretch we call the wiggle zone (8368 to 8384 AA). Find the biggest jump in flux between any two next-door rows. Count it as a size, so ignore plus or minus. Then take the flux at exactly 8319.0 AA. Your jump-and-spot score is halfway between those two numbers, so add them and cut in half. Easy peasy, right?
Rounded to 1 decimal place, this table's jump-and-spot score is 6.2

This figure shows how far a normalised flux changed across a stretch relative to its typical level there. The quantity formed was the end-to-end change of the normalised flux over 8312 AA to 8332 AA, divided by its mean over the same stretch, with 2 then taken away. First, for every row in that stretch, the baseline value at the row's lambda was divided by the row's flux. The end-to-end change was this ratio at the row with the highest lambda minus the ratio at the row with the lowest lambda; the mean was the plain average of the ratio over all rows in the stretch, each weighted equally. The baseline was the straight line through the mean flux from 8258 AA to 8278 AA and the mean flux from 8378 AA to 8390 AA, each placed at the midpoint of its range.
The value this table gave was -2.04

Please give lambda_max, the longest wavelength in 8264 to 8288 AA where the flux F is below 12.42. 8280.0 AA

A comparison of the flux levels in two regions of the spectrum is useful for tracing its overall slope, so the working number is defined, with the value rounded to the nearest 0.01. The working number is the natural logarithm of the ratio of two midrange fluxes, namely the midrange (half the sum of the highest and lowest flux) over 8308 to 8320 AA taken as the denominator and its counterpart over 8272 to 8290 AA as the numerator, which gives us 0.04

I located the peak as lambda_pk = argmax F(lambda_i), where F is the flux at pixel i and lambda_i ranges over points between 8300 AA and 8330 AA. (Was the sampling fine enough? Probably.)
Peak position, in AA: 8328.0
